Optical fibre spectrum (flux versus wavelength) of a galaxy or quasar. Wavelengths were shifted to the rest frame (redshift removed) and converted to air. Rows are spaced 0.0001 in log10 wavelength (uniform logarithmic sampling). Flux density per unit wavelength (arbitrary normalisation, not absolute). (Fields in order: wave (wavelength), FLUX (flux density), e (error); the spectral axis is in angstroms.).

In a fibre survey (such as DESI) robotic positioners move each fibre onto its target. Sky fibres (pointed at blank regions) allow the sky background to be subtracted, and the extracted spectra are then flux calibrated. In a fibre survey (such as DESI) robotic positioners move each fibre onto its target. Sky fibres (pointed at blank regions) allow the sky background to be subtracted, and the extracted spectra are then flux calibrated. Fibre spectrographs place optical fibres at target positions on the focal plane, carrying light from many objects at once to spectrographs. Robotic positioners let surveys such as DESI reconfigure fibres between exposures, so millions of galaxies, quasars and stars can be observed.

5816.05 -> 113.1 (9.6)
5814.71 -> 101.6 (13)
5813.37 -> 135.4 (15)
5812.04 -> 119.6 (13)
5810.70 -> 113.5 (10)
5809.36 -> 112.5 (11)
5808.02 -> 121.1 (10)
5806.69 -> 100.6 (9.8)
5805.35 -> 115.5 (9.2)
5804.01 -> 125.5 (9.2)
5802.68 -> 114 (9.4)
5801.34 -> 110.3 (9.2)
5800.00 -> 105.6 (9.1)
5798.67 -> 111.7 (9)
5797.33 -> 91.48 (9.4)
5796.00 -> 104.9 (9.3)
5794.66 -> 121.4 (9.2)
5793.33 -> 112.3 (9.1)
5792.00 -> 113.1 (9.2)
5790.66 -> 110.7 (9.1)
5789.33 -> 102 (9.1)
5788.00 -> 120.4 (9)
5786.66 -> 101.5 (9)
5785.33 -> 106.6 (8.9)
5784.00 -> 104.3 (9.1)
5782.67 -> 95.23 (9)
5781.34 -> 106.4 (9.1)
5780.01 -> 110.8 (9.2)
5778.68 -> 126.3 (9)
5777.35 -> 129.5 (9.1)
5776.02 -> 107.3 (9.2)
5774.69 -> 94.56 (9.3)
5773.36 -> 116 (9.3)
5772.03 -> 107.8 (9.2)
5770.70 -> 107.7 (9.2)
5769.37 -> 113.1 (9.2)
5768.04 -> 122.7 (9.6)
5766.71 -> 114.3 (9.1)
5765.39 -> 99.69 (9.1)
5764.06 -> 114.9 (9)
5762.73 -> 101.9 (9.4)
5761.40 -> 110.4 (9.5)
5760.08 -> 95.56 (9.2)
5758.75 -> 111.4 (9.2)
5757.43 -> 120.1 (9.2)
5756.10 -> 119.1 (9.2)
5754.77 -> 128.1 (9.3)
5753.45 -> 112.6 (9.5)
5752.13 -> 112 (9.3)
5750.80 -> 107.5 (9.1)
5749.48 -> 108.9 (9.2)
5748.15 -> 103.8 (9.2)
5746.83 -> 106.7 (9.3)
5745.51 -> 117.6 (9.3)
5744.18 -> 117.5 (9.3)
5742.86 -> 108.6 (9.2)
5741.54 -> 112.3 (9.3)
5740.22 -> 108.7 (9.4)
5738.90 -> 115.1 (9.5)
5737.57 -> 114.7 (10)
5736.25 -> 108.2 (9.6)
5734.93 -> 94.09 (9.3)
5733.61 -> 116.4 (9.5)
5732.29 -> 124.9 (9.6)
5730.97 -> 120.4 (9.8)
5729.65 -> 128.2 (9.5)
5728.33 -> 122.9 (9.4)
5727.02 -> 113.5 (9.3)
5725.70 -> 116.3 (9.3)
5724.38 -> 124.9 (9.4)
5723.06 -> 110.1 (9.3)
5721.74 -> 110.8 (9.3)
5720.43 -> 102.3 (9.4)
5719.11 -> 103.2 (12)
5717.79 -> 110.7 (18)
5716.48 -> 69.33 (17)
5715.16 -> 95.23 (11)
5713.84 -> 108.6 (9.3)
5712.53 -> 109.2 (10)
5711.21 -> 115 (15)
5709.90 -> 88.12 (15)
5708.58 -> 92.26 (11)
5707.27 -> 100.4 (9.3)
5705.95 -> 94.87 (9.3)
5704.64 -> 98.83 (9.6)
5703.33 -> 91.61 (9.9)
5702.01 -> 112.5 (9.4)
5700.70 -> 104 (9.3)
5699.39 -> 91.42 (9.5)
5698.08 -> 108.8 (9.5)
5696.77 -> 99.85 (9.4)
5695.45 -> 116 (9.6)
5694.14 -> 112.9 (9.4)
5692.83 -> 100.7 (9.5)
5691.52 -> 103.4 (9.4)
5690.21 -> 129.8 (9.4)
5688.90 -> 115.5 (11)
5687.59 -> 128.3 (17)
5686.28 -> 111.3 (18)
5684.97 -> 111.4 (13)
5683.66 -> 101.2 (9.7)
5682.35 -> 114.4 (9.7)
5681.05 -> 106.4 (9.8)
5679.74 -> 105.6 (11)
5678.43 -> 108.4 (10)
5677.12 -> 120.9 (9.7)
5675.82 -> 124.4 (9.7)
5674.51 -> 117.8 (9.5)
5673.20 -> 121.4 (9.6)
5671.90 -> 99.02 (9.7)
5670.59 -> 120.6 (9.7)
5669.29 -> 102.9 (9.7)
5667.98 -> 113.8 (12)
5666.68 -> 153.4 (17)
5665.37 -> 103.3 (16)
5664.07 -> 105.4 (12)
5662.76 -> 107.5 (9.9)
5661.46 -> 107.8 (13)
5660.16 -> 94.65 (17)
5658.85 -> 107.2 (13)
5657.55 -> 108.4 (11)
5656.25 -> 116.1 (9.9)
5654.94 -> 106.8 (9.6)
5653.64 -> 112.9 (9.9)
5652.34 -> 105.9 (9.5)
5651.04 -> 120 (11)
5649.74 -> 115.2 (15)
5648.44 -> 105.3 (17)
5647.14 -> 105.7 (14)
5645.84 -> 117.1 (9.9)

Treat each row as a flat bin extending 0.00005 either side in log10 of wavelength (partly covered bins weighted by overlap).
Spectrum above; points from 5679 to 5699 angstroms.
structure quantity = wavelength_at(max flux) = 5690.21 angstroms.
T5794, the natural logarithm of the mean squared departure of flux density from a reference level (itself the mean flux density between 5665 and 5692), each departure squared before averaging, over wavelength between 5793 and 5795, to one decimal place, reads 3.2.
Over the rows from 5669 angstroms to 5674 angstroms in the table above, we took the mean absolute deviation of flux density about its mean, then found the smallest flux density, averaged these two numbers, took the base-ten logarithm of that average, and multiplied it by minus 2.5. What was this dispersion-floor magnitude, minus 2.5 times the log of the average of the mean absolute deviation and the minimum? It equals -4.34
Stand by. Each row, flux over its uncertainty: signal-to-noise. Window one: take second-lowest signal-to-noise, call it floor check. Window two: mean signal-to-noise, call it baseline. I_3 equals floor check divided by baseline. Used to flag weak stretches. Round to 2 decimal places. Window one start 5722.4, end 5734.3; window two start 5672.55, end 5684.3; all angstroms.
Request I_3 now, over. 1.06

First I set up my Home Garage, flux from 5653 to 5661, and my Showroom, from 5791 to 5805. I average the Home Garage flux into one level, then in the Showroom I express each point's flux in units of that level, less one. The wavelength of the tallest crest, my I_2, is 5804.01 angstroms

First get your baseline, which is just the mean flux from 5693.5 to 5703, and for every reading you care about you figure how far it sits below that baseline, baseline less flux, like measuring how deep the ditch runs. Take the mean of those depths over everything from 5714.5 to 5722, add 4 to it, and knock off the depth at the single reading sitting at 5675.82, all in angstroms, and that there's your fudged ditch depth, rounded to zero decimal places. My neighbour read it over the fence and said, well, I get 30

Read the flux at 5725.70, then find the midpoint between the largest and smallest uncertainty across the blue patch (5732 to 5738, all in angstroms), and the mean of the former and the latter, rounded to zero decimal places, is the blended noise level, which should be 63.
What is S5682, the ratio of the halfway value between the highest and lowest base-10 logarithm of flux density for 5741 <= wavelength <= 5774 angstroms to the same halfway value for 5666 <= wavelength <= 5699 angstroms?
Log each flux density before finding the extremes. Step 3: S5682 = 0.98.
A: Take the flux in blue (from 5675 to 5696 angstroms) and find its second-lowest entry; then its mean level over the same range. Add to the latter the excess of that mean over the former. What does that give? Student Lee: 125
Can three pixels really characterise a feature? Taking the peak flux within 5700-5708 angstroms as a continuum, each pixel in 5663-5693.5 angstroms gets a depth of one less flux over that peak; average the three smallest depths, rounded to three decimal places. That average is -0.219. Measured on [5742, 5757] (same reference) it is -0.081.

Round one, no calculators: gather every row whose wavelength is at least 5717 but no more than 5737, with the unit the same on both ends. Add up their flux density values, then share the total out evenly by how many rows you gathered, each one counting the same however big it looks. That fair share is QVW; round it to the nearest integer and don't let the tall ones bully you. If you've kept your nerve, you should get 114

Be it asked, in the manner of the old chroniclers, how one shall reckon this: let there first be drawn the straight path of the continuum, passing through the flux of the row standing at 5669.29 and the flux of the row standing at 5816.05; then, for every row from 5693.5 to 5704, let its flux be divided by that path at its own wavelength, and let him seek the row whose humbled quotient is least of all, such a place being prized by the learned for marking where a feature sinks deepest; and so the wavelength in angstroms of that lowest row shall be 5703.33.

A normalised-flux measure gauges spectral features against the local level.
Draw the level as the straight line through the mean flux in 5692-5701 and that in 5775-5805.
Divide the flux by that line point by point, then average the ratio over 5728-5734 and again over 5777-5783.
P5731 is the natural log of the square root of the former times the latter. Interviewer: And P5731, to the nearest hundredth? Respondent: 0.09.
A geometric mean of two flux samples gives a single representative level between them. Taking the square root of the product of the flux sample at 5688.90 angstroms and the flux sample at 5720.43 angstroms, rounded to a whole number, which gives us 109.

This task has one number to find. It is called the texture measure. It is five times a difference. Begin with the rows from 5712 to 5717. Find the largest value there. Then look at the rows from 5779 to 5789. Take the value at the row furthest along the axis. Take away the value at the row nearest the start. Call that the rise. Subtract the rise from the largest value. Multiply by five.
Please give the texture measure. 498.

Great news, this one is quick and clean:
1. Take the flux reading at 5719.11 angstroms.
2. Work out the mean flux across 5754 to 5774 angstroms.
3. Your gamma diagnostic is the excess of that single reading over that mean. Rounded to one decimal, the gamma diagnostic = -9.0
